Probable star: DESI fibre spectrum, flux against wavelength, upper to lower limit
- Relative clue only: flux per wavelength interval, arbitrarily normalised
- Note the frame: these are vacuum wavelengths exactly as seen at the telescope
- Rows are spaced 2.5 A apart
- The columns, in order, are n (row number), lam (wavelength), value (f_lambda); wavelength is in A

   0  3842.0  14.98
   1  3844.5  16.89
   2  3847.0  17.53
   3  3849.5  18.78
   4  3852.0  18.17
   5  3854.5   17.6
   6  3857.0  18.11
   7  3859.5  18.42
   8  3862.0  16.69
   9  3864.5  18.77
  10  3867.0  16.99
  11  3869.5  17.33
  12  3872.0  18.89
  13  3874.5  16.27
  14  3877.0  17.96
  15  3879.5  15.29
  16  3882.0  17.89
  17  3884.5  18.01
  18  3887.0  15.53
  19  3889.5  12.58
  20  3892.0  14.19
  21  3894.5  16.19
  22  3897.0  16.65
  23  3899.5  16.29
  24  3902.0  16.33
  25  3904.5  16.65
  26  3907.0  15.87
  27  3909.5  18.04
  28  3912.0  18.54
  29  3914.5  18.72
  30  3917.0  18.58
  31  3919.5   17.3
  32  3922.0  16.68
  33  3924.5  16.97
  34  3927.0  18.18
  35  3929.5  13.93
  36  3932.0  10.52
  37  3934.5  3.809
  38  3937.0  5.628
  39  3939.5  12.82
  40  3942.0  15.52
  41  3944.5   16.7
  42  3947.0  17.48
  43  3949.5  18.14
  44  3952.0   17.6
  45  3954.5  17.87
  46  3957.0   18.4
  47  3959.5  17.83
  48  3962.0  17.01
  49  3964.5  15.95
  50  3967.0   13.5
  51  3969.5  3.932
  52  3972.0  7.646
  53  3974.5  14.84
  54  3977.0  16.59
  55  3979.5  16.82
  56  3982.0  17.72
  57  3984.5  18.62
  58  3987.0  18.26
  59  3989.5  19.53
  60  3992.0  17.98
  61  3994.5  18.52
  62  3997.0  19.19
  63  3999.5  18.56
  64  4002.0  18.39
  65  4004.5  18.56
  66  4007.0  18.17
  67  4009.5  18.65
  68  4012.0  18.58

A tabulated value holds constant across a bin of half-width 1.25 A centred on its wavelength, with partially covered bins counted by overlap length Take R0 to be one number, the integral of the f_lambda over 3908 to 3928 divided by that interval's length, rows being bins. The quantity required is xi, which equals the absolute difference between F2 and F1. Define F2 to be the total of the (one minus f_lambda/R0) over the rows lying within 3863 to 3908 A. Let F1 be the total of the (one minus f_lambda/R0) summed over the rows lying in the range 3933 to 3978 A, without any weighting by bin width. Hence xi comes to 2.6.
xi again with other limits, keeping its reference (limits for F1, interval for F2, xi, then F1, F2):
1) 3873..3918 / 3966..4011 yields 0.2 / 1.2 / 1.44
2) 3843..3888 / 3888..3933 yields 1.3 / 0.3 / 1.63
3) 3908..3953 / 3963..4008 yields 1.0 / 2.6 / 1.60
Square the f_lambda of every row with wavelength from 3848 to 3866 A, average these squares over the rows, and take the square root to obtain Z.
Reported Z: 18.1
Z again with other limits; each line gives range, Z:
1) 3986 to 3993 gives 18.6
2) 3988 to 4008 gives 18.6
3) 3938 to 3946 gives 15.1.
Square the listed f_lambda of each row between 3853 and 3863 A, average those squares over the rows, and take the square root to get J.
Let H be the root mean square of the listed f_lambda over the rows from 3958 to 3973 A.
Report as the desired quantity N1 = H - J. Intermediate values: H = 13.6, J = 18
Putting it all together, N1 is -4.1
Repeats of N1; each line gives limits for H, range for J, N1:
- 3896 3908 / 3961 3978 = 2.8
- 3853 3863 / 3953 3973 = 2.8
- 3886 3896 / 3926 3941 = 2.8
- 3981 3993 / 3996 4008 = -0.1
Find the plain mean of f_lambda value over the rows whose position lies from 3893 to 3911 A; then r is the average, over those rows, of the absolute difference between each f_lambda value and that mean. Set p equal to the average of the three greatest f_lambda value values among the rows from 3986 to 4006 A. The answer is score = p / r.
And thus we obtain 41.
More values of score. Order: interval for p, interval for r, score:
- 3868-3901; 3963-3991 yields 5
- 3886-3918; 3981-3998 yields 38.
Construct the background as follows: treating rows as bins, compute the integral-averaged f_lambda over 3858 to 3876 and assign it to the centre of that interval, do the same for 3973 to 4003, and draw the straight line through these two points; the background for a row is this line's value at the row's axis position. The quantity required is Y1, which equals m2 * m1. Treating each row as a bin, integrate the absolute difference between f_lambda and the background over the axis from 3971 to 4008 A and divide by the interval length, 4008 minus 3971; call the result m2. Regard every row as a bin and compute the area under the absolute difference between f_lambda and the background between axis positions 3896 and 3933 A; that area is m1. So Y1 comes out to 83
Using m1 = 56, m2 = 1.47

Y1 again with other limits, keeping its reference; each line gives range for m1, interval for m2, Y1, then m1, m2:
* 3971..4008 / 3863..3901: 82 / 54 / 1.50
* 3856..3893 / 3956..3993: 138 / 51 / 2.69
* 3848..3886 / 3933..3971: 117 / 30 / 3.84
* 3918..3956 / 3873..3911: 194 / 123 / 1.58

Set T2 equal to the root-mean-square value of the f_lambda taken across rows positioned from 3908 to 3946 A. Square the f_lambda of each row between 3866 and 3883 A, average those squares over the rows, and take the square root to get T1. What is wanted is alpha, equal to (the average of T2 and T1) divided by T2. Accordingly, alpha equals 1.06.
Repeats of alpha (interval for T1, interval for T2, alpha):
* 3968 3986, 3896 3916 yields 0.93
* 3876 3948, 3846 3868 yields 0.94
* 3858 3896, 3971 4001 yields 0.99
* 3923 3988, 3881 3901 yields 0.98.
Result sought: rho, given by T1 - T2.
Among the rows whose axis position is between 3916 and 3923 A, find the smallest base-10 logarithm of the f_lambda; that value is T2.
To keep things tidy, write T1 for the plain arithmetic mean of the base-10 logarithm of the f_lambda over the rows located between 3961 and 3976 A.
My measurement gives -0.19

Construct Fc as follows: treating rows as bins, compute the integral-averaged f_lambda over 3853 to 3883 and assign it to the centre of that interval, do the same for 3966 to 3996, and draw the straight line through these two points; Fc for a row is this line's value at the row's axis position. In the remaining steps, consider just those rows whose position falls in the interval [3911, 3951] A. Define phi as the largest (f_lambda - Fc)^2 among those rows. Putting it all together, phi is 155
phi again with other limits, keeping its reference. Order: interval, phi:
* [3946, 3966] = 7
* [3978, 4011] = 19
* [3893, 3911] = 2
